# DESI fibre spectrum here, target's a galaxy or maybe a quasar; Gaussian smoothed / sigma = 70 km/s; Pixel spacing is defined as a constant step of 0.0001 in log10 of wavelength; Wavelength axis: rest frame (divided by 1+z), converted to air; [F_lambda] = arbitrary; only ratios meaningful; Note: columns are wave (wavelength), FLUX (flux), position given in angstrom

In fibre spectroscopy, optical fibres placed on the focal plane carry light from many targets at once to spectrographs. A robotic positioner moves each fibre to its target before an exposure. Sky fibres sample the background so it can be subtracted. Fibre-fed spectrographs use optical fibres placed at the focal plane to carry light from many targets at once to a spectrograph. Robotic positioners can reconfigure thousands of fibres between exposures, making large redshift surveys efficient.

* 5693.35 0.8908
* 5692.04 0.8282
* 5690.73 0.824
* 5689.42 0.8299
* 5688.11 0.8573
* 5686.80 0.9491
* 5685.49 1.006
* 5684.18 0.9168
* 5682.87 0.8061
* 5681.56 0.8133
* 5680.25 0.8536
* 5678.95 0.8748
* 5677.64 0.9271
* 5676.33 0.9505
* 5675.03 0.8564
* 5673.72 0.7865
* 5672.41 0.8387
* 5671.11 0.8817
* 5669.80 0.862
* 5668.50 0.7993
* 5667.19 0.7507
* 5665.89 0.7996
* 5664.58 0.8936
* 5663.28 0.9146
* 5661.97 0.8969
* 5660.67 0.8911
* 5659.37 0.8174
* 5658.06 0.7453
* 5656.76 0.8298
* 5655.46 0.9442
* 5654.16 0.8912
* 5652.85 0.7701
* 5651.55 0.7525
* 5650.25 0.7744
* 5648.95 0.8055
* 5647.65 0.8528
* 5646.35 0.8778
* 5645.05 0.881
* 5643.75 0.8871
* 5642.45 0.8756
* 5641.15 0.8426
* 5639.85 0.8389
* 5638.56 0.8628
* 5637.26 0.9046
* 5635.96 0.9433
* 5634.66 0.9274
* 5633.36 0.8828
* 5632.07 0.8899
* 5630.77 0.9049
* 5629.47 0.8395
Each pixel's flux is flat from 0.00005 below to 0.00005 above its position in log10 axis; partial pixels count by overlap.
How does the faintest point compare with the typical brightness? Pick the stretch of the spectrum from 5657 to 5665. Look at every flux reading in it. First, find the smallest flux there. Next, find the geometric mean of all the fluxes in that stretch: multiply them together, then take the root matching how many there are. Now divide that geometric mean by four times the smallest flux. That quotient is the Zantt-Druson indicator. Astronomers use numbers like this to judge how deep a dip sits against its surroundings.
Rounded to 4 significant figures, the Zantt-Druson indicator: 0.2877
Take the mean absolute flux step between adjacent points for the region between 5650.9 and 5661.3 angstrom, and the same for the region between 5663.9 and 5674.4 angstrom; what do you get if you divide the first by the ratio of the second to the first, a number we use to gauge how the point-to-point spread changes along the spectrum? 0.111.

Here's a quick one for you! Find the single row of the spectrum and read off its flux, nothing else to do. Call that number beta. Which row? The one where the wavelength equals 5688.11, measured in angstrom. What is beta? 0.8573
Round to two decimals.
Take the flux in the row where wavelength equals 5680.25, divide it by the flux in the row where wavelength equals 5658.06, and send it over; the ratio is 1.15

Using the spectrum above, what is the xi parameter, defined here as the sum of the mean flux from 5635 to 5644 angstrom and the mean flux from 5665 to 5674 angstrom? 1.70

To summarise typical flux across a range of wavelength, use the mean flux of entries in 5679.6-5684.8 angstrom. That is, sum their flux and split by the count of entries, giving 0.85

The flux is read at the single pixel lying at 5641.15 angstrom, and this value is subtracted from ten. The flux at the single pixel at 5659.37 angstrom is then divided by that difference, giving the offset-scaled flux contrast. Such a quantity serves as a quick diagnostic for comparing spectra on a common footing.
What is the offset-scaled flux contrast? 0.0893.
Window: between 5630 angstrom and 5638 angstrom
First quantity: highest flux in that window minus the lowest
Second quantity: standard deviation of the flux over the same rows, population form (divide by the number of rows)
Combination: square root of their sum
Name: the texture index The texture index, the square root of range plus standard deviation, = 0.29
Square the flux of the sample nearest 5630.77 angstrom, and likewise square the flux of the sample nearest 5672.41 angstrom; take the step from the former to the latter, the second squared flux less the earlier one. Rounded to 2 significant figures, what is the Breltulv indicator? -0.12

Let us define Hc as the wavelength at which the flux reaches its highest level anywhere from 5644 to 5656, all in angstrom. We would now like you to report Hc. 5655.46 angstrom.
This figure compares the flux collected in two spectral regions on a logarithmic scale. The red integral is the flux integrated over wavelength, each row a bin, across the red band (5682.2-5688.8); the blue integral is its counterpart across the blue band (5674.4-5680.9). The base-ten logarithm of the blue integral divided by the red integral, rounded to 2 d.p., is -0.01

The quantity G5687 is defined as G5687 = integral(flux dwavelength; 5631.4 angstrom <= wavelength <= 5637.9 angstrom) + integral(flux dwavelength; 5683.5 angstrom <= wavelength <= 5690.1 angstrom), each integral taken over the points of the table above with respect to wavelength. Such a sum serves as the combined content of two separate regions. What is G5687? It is 11.9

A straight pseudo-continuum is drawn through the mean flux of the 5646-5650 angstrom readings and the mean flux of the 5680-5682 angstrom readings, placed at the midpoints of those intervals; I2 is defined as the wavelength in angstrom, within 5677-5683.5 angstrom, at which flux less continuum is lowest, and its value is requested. 5682.87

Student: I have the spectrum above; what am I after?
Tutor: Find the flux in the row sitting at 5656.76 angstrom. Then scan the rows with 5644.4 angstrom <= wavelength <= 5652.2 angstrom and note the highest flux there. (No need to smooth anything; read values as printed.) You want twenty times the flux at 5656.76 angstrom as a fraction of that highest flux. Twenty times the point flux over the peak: 18.8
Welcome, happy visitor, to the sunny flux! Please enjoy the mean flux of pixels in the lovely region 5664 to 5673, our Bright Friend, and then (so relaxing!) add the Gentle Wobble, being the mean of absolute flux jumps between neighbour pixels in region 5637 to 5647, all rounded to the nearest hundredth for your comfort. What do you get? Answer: 0.85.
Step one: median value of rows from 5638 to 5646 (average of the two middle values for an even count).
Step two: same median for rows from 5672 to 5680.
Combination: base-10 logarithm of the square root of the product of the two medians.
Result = -0.0618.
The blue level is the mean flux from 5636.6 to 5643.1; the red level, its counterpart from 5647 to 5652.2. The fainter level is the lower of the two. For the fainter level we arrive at 0.80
